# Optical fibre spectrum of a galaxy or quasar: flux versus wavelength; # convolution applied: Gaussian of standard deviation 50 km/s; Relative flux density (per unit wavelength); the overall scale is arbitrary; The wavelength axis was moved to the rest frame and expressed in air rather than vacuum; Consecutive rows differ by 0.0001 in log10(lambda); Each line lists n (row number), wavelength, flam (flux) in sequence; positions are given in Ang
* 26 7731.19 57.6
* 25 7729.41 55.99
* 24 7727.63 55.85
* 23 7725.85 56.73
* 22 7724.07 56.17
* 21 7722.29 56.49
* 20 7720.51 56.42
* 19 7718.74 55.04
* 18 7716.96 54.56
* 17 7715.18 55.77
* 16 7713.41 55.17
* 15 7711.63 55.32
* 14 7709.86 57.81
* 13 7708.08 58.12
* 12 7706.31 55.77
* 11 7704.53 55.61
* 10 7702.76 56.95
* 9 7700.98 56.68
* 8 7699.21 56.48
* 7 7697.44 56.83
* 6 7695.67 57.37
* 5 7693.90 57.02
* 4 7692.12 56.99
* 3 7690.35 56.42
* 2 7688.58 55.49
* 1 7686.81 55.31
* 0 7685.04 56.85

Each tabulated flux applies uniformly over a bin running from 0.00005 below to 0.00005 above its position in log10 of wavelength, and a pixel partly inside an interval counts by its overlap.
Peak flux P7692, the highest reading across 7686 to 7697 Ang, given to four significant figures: 57.37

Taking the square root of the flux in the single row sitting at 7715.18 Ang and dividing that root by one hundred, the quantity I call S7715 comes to 0.0747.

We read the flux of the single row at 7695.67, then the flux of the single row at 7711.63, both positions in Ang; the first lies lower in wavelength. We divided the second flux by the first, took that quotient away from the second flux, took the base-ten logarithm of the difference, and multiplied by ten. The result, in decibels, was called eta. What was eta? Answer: 17.35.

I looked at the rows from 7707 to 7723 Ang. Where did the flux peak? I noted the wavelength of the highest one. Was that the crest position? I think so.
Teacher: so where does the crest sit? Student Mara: 7708.08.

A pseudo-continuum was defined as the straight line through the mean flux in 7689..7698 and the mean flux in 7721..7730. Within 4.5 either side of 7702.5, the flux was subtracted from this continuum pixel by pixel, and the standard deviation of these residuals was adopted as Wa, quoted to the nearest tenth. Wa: 0.5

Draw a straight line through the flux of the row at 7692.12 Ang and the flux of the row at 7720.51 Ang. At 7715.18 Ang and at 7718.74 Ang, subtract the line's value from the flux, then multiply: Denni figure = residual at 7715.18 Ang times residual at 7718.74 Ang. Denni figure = 1.1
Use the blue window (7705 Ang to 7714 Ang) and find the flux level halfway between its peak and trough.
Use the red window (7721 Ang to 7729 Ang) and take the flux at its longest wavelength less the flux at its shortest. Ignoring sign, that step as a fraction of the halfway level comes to 0.011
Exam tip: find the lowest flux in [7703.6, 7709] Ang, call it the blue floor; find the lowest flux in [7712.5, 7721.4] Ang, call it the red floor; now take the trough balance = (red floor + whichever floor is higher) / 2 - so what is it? 55.1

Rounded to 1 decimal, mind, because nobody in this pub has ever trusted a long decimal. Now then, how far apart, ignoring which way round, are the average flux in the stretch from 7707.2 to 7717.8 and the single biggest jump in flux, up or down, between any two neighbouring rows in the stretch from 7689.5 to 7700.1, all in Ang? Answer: 55.6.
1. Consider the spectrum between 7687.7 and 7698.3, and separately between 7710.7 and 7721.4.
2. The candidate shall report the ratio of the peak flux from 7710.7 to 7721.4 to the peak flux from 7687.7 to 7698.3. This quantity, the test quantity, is 0.983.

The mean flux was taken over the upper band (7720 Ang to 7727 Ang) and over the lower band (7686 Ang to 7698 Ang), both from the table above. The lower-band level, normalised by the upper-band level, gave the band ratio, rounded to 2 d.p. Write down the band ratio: 1.00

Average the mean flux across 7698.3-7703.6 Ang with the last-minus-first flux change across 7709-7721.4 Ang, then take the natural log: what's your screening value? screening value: 3.320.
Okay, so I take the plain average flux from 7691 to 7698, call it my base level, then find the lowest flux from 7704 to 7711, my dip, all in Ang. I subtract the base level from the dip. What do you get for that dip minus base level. -1.4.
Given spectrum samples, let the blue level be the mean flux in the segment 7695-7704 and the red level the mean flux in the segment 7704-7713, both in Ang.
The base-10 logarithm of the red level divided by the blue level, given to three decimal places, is -0.003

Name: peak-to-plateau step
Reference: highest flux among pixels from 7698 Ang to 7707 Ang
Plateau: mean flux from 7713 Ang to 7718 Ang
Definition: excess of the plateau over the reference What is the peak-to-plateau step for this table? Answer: -1.8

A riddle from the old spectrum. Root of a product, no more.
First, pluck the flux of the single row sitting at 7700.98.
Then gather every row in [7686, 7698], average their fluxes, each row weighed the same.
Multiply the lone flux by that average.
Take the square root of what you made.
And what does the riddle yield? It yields 56.6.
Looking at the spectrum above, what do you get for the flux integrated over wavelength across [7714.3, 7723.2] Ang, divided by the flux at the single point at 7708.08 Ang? 8.5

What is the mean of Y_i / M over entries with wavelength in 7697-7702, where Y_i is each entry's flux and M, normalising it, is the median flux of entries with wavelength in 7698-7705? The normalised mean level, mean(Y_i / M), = 1.00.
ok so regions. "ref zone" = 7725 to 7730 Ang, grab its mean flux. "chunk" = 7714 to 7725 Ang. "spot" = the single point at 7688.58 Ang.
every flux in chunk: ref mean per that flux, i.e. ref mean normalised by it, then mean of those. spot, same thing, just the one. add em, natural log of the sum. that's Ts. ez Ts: 0.704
